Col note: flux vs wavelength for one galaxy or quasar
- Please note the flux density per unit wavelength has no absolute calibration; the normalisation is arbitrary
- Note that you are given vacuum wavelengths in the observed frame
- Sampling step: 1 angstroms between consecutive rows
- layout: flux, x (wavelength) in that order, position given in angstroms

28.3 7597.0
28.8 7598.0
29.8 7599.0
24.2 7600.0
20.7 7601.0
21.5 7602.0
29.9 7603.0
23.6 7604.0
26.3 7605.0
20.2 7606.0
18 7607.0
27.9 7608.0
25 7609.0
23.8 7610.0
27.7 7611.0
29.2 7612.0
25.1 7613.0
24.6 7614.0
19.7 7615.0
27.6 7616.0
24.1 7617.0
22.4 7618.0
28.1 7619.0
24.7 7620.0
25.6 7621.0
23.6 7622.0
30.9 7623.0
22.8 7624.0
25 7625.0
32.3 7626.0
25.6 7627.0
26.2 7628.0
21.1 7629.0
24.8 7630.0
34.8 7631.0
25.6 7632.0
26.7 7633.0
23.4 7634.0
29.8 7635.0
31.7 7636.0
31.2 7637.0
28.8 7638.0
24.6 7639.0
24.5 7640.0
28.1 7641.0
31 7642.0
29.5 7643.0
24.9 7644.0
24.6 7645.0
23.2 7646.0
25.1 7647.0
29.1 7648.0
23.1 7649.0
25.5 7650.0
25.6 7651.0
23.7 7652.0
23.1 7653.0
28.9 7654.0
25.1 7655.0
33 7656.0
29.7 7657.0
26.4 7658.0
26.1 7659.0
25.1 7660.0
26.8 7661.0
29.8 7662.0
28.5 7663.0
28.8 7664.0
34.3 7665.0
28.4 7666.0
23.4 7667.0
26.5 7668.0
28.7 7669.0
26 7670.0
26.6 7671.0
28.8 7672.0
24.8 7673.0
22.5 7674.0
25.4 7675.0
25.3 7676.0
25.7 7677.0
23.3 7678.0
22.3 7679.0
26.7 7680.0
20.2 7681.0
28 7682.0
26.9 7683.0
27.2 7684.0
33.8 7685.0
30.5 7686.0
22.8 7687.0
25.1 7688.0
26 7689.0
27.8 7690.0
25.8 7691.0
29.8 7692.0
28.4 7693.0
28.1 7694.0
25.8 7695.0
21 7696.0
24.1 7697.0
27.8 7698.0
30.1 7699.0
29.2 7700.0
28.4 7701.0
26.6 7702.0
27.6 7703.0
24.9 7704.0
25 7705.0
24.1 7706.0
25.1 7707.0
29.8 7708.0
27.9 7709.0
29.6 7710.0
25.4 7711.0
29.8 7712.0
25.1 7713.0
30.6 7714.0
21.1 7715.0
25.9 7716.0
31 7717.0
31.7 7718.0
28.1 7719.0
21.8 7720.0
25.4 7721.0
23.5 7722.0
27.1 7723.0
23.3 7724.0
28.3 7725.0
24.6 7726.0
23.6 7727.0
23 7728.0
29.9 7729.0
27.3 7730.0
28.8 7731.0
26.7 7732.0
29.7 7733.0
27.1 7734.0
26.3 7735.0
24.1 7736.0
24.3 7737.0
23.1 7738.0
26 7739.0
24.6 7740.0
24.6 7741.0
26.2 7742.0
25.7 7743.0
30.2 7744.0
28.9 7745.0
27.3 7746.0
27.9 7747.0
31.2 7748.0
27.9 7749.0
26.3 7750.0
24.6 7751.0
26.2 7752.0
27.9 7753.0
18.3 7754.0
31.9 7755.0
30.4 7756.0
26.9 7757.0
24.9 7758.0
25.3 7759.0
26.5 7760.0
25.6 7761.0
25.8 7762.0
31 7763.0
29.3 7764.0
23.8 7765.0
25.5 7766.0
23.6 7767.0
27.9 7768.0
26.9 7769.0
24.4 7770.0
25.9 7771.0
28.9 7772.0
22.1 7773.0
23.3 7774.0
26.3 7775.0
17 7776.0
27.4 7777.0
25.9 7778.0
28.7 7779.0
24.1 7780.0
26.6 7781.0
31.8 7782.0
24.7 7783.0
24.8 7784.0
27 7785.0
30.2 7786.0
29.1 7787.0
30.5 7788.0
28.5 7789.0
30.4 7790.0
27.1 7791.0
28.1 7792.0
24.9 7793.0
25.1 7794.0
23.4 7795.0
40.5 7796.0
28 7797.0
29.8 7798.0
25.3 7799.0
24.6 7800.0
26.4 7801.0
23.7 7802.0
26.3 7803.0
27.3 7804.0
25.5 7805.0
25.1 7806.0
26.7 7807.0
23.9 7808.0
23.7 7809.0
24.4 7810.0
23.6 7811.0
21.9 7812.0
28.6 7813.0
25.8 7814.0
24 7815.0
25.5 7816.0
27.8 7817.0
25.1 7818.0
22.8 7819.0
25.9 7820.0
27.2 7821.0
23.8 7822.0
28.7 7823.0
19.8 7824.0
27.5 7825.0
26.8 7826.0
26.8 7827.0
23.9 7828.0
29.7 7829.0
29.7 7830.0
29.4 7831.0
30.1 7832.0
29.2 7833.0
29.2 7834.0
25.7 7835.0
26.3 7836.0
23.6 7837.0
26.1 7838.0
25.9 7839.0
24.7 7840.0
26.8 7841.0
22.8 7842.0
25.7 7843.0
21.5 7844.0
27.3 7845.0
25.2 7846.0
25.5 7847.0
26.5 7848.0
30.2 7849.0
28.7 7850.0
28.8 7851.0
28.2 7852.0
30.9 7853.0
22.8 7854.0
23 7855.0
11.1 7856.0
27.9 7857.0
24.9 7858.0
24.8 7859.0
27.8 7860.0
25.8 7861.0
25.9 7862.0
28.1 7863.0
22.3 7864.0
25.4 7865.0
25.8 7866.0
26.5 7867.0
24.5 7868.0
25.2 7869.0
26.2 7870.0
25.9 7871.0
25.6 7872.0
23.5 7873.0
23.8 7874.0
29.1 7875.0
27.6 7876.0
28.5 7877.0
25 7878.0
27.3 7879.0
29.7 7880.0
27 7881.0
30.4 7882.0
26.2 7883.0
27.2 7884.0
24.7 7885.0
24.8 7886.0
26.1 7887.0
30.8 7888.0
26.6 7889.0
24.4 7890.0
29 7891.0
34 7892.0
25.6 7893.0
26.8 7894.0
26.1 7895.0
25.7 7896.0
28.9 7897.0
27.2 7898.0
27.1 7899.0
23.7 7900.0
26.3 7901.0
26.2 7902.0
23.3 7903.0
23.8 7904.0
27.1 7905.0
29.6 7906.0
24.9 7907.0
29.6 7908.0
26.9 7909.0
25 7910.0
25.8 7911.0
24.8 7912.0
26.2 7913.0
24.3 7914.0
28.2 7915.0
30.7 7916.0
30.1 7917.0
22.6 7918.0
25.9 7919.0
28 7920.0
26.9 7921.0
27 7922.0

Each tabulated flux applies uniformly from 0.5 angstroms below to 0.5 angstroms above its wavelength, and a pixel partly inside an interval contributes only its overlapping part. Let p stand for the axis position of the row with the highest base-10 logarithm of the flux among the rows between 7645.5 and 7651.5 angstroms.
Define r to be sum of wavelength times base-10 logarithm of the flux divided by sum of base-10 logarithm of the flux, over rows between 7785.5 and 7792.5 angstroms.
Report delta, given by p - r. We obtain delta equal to -141.0 angstroms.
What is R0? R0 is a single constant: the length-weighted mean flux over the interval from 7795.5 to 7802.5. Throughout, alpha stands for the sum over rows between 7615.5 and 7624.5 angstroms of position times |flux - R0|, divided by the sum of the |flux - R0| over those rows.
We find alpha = 7620.5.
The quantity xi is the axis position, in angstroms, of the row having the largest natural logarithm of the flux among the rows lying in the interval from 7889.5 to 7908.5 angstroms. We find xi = 7892.0 angstroms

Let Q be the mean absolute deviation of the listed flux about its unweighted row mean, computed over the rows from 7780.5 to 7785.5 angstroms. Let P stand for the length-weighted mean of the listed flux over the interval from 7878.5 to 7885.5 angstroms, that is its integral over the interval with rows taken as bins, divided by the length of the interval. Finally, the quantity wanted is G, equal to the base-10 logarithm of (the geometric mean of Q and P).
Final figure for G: 0.86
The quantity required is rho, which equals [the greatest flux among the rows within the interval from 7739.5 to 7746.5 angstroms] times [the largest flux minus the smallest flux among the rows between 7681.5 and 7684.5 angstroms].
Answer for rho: 33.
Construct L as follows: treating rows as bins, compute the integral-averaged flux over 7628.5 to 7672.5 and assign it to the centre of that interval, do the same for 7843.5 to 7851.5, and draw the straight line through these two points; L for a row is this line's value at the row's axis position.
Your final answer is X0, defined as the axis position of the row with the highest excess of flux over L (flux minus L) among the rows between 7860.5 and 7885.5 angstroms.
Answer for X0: 7882.0 angstroms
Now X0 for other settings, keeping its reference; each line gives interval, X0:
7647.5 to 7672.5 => 7665.0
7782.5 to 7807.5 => 7796.0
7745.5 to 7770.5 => 7755.0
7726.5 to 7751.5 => 7748.0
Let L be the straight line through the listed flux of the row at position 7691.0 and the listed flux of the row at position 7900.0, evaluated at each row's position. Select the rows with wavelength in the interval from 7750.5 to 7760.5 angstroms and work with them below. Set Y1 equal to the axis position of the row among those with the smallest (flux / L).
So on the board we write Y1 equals 7754.0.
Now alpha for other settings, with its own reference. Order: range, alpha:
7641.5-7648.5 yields 7645.0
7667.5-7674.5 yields 7672.0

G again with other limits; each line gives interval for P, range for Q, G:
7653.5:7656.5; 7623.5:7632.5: 0.98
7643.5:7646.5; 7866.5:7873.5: 0.65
